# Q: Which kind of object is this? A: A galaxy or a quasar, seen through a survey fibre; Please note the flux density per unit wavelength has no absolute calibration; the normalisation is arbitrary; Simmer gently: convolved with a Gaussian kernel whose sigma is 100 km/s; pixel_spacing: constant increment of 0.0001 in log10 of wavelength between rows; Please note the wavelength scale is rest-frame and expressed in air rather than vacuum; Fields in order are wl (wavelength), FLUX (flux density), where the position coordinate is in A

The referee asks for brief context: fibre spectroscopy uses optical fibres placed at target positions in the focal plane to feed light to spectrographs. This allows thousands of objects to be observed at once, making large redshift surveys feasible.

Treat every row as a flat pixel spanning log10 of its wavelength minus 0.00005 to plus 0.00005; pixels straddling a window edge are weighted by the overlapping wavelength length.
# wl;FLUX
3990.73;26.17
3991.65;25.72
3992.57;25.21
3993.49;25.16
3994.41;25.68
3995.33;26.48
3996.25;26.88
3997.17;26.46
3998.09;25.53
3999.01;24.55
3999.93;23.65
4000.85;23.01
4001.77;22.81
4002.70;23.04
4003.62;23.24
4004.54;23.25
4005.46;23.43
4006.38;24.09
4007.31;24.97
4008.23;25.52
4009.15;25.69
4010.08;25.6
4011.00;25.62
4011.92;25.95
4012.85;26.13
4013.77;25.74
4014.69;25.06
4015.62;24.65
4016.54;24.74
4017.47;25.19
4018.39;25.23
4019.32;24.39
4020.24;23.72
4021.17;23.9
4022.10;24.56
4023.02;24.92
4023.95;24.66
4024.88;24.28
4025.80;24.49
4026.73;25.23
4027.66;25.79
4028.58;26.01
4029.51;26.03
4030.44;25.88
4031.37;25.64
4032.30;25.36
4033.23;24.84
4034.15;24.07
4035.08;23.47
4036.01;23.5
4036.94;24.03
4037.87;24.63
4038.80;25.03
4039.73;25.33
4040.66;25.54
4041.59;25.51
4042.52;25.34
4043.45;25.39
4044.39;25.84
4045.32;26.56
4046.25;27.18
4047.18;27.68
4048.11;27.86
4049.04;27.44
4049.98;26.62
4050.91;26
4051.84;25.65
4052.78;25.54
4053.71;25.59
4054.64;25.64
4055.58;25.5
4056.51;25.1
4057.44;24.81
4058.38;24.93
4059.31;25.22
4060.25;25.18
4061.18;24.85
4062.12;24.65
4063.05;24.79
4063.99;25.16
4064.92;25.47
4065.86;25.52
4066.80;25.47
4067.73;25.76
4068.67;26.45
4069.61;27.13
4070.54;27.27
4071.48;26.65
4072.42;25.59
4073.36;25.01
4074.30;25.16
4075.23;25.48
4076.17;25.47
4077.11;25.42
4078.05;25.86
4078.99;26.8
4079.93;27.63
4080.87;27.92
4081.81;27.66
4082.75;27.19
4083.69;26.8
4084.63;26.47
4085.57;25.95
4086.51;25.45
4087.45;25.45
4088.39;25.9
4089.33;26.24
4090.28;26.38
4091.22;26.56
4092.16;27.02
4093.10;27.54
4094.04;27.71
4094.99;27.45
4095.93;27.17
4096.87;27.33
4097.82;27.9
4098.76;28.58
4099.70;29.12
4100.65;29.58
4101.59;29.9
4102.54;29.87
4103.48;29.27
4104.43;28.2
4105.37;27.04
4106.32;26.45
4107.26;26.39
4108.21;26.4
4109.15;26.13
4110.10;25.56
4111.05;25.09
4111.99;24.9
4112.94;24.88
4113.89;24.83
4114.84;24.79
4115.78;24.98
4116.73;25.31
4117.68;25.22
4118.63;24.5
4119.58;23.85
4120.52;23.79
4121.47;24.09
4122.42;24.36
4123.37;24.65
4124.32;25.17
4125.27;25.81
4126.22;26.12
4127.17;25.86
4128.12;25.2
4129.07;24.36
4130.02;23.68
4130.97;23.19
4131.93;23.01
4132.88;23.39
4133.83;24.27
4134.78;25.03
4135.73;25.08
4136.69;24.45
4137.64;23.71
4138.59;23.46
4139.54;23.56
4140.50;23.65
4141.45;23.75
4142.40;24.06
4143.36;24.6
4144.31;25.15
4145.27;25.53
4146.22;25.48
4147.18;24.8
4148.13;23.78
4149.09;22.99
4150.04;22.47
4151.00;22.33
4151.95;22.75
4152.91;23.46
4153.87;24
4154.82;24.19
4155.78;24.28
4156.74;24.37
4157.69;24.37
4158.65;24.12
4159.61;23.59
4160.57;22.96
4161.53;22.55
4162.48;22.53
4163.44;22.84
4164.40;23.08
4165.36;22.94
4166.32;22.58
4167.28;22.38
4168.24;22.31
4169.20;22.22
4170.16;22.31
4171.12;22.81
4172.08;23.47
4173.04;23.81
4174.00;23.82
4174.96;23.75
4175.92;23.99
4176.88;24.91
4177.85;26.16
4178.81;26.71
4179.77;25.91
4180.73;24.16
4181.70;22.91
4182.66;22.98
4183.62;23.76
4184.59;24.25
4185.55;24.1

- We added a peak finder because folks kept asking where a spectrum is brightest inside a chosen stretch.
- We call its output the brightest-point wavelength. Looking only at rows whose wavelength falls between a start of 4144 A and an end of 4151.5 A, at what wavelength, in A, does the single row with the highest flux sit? 4145.27 A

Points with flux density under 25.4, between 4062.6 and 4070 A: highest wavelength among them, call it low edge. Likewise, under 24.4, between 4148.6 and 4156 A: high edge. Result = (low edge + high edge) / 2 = 4109.9 A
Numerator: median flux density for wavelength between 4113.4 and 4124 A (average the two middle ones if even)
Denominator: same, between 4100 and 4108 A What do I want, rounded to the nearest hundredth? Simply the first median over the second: 0.86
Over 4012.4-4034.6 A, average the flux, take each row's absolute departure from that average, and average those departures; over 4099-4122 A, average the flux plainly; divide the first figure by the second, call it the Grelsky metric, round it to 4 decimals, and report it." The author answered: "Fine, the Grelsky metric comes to 0.0223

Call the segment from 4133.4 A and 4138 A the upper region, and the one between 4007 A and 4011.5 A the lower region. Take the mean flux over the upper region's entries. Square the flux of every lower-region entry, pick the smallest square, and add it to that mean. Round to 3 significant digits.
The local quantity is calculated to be 648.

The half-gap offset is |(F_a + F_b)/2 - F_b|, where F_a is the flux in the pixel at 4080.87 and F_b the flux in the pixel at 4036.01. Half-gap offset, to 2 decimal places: 2.21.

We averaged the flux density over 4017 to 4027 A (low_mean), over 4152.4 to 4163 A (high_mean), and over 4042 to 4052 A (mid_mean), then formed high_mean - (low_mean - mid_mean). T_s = 25.6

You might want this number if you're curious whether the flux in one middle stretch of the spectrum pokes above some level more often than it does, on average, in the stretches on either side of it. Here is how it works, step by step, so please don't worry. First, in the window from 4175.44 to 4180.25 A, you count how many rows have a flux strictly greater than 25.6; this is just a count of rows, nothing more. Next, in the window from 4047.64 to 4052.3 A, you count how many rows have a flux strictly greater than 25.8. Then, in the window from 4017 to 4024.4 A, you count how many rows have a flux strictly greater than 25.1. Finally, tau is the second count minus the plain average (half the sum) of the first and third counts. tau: 1.5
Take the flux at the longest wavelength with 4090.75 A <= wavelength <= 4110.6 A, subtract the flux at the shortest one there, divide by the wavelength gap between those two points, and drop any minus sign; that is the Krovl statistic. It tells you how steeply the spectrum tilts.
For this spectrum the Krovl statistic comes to 0.05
